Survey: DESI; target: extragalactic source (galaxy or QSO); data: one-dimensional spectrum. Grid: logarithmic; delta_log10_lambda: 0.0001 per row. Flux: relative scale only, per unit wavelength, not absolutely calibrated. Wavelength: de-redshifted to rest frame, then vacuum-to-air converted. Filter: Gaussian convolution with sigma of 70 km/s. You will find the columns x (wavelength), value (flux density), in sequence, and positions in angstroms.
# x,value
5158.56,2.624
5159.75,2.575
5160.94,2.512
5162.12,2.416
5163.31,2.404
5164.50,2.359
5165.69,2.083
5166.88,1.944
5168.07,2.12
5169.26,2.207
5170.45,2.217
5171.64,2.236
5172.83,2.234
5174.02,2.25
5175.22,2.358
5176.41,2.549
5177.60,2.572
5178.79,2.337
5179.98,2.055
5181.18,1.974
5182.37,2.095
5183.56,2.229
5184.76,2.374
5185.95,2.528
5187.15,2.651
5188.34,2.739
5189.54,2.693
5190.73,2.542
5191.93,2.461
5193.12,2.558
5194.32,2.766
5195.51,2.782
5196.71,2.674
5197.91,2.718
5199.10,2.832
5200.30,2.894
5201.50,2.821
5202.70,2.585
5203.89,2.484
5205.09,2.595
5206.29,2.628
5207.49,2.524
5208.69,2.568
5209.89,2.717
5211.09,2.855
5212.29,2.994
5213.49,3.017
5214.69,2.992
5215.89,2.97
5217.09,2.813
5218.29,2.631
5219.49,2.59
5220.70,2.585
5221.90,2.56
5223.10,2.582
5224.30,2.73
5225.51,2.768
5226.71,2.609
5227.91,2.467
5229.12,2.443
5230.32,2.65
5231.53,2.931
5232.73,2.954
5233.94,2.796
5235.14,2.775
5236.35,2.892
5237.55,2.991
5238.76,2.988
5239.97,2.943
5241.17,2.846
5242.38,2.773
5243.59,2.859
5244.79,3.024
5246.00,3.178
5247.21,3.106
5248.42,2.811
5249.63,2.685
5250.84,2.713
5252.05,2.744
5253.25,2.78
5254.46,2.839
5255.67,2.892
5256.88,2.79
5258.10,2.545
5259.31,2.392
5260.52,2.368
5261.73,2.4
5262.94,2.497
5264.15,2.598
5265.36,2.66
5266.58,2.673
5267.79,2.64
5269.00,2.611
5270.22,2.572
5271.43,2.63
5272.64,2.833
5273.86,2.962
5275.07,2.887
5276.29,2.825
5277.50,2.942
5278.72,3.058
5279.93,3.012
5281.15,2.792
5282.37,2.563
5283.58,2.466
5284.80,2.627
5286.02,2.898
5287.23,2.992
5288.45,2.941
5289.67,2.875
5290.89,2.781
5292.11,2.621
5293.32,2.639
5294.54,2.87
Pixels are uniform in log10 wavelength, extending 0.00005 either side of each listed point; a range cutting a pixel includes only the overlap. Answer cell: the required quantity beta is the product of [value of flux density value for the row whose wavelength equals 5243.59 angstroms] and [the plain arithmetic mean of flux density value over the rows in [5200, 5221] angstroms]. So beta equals 7.8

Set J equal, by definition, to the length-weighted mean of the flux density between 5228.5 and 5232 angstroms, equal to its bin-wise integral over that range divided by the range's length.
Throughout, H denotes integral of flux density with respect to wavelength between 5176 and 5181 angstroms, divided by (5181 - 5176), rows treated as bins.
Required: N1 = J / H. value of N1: 1.14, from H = 2.34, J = 2.66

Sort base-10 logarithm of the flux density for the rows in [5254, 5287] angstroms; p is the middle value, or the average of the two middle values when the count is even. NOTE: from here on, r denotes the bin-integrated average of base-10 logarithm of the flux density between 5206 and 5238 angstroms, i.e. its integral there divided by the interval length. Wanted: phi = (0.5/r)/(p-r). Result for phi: -93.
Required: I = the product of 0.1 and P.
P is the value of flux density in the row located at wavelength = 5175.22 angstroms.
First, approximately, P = 2.358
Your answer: 0.24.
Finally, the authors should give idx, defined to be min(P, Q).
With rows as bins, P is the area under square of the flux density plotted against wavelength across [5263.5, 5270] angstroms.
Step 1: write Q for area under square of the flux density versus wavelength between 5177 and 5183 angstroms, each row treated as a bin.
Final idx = 30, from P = 45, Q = 29.5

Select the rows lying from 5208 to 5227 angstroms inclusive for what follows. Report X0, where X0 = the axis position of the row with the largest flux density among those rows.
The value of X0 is 5213.49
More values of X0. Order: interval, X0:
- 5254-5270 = 5255.67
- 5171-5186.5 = 5177.60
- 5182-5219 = 5213.49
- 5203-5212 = 5211.09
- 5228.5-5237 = 5232.73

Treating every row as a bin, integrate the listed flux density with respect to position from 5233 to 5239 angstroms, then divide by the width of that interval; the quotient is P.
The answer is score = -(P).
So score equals -2.89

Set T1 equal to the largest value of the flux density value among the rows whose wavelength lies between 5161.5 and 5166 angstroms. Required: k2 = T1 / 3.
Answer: 0.81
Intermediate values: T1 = 2.416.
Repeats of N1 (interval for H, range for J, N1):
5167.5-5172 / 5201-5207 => 1.19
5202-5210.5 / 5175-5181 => 0.91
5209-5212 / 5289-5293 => 0.99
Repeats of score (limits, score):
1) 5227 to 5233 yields -2.67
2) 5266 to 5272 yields -2.63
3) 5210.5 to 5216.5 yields -2.97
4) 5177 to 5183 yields -2.21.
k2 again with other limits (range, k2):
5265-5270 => 0.89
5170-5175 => 0.75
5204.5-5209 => 0.88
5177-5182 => 0.86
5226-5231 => 0.88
